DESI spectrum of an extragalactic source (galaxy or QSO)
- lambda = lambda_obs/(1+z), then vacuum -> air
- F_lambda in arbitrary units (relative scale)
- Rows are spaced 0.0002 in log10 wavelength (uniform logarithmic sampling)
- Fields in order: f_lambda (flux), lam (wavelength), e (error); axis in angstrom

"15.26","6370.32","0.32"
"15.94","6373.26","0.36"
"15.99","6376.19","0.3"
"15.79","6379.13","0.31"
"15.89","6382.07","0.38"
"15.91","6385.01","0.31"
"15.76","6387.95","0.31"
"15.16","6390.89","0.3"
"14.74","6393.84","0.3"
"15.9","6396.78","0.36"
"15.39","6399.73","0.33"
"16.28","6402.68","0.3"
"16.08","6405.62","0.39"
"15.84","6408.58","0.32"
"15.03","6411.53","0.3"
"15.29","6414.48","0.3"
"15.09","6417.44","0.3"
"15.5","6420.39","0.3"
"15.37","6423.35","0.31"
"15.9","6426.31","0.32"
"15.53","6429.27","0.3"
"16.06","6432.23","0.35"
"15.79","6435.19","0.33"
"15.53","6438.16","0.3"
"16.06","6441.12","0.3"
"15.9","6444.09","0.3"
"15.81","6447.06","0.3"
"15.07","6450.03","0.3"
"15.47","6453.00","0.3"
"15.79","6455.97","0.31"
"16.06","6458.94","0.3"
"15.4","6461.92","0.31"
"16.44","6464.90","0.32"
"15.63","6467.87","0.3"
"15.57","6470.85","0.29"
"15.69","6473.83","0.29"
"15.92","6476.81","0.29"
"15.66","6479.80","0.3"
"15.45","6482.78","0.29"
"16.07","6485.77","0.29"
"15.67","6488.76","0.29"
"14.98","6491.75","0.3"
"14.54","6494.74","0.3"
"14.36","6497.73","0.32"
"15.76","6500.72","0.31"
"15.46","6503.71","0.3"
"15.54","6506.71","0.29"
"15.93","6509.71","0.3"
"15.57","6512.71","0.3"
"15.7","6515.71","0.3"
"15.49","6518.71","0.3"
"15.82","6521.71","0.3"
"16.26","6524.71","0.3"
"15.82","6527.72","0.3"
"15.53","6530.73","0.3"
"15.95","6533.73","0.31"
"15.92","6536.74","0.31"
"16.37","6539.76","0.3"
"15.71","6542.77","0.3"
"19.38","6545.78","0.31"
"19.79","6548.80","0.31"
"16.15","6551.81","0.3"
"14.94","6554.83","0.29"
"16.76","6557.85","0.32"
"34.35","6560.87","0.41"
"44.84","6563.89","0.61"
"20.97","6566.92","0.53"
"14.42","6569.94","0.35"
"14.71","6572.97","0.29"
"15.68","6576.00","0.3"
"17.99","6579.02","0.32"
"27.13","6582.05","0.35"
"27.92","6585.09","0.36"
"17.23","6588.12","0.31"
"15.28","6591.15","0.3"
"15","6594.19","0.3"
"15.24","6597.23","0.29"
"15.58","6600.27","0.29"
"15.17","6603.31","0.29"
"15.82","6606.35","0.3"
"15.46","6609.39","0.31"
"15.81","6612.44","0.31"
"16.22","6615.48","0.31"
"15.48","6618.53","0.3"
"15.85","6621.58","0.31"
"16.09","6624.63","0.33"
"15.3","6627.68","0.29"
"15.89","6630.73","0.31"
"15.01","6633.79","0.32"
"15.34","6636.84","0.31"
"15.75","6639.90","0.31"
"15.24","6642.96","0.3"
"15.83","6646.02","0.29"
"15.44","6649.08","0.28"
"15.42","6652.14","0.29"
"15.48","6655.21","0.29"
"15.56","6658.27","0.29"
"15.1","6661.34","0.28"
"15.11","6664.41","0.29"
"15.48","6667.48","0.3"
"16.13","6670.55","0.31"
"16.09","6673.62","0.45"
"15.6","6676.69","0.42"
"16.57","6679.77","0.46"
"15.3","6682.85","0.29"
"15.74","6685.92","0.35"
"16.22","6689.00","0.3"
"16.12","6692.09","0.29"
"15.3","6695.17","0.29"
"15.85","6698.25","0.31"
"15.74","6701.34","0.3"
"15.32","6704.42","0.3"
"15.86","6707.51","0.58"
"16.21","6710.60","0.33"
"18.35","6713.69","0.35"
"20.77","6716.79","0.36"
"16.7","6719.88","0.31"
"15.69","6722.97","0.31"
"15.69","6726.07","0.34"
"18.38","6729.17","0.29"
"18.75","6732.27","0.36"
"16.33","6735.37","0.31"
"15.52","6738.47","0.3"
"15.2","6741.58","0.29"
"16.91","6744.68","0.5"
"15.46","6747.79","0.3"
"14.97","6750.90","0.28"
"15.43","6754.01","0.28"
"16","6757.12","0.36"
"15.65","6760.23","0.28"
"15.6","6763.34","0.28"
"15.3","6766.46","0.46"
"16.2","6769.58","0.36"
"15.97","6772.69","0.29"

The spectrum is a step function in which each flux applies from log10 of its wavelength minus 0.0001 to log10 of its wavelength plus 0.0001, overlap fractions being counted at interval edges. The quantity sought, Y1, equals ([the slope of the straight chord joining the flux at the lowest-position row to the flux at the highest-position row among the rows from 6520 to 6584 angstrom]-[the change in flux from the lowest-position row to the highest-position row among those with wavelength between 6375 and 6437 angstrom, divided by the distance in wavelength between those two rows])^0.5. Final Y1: 0.437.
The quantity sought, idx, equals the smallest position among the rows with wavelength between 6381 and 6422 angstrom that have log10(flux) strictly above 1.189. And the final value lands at 6382.07 angstrom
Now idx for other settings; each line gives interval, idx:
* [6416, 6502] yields 6420.39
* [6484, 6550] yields 6485.77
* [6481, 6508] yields 6485.77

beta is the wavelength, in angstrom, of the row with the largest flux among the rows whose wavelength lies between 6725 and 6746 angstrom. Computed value 6732.27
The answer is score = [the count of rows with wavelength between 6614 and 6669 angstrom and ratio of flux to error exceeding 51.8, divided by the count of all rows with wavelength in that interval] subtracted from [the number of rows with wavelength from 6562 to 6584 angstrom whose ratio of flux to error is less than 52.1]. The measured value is 2.5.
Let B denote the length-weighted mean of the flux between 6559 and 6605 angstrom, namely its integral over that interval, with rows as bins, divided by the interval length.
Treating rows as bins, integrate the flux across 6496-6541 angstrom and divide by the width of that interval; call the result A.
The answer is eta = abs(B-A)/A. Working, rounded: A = 15.7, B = 20.7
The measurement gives 0.32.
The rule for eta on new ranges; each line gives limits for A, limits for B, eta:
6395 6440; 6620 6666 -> 0.01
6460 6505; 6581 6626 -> 0.11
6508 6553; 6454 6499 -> 0.05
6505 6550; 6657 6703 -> 0.03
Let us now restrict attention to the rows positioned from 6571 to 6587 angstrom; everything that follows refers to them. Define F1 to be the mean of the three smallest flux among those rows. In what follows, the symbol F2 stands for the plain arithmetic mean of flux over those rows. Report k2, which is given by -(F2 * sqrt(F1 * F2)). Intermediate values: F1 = 16.1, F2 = 20.7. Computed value -378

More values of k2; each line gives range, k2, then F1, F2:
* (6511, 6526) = -247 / 15.6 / 15.8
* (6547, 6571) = -423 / 15.2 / 22.8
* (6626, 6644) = -236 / 15.2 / 15.4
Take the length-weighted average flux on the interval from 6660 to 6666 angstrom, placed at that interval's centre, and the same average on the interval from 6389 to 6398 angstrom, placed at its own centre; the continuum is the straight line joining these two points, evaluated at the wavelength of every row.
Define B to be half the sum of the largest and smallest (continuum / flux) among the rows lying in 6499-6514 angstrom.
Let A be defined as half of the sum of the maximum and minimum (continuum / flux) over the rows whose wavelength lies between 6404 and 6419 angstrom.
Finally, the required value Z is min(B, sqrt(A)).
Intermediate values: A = 0.982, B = 0.97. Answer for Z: 0.969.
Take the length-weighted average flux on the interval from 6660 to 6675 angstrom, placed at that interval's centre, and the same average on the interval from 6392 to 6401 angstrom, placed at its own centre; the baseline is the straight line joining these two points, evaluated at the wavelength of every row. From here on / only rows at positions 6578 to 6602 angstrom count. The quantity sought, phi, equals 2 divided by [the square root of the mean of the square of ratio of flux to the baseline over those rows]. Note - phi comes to 1.58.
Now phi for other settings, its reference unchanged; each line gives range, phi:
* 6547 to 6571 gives 1.24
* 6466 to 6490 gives 1.96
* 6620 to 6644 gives 2.00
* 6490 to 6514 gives 2.02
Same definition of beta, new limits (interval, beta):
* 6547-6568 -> 6563.89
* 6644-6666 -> 6646.02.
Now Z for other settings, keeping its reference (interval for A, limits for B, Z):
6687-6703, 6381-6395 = 0.979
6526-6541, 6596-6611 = 0.976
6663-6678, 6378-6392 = 0.984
